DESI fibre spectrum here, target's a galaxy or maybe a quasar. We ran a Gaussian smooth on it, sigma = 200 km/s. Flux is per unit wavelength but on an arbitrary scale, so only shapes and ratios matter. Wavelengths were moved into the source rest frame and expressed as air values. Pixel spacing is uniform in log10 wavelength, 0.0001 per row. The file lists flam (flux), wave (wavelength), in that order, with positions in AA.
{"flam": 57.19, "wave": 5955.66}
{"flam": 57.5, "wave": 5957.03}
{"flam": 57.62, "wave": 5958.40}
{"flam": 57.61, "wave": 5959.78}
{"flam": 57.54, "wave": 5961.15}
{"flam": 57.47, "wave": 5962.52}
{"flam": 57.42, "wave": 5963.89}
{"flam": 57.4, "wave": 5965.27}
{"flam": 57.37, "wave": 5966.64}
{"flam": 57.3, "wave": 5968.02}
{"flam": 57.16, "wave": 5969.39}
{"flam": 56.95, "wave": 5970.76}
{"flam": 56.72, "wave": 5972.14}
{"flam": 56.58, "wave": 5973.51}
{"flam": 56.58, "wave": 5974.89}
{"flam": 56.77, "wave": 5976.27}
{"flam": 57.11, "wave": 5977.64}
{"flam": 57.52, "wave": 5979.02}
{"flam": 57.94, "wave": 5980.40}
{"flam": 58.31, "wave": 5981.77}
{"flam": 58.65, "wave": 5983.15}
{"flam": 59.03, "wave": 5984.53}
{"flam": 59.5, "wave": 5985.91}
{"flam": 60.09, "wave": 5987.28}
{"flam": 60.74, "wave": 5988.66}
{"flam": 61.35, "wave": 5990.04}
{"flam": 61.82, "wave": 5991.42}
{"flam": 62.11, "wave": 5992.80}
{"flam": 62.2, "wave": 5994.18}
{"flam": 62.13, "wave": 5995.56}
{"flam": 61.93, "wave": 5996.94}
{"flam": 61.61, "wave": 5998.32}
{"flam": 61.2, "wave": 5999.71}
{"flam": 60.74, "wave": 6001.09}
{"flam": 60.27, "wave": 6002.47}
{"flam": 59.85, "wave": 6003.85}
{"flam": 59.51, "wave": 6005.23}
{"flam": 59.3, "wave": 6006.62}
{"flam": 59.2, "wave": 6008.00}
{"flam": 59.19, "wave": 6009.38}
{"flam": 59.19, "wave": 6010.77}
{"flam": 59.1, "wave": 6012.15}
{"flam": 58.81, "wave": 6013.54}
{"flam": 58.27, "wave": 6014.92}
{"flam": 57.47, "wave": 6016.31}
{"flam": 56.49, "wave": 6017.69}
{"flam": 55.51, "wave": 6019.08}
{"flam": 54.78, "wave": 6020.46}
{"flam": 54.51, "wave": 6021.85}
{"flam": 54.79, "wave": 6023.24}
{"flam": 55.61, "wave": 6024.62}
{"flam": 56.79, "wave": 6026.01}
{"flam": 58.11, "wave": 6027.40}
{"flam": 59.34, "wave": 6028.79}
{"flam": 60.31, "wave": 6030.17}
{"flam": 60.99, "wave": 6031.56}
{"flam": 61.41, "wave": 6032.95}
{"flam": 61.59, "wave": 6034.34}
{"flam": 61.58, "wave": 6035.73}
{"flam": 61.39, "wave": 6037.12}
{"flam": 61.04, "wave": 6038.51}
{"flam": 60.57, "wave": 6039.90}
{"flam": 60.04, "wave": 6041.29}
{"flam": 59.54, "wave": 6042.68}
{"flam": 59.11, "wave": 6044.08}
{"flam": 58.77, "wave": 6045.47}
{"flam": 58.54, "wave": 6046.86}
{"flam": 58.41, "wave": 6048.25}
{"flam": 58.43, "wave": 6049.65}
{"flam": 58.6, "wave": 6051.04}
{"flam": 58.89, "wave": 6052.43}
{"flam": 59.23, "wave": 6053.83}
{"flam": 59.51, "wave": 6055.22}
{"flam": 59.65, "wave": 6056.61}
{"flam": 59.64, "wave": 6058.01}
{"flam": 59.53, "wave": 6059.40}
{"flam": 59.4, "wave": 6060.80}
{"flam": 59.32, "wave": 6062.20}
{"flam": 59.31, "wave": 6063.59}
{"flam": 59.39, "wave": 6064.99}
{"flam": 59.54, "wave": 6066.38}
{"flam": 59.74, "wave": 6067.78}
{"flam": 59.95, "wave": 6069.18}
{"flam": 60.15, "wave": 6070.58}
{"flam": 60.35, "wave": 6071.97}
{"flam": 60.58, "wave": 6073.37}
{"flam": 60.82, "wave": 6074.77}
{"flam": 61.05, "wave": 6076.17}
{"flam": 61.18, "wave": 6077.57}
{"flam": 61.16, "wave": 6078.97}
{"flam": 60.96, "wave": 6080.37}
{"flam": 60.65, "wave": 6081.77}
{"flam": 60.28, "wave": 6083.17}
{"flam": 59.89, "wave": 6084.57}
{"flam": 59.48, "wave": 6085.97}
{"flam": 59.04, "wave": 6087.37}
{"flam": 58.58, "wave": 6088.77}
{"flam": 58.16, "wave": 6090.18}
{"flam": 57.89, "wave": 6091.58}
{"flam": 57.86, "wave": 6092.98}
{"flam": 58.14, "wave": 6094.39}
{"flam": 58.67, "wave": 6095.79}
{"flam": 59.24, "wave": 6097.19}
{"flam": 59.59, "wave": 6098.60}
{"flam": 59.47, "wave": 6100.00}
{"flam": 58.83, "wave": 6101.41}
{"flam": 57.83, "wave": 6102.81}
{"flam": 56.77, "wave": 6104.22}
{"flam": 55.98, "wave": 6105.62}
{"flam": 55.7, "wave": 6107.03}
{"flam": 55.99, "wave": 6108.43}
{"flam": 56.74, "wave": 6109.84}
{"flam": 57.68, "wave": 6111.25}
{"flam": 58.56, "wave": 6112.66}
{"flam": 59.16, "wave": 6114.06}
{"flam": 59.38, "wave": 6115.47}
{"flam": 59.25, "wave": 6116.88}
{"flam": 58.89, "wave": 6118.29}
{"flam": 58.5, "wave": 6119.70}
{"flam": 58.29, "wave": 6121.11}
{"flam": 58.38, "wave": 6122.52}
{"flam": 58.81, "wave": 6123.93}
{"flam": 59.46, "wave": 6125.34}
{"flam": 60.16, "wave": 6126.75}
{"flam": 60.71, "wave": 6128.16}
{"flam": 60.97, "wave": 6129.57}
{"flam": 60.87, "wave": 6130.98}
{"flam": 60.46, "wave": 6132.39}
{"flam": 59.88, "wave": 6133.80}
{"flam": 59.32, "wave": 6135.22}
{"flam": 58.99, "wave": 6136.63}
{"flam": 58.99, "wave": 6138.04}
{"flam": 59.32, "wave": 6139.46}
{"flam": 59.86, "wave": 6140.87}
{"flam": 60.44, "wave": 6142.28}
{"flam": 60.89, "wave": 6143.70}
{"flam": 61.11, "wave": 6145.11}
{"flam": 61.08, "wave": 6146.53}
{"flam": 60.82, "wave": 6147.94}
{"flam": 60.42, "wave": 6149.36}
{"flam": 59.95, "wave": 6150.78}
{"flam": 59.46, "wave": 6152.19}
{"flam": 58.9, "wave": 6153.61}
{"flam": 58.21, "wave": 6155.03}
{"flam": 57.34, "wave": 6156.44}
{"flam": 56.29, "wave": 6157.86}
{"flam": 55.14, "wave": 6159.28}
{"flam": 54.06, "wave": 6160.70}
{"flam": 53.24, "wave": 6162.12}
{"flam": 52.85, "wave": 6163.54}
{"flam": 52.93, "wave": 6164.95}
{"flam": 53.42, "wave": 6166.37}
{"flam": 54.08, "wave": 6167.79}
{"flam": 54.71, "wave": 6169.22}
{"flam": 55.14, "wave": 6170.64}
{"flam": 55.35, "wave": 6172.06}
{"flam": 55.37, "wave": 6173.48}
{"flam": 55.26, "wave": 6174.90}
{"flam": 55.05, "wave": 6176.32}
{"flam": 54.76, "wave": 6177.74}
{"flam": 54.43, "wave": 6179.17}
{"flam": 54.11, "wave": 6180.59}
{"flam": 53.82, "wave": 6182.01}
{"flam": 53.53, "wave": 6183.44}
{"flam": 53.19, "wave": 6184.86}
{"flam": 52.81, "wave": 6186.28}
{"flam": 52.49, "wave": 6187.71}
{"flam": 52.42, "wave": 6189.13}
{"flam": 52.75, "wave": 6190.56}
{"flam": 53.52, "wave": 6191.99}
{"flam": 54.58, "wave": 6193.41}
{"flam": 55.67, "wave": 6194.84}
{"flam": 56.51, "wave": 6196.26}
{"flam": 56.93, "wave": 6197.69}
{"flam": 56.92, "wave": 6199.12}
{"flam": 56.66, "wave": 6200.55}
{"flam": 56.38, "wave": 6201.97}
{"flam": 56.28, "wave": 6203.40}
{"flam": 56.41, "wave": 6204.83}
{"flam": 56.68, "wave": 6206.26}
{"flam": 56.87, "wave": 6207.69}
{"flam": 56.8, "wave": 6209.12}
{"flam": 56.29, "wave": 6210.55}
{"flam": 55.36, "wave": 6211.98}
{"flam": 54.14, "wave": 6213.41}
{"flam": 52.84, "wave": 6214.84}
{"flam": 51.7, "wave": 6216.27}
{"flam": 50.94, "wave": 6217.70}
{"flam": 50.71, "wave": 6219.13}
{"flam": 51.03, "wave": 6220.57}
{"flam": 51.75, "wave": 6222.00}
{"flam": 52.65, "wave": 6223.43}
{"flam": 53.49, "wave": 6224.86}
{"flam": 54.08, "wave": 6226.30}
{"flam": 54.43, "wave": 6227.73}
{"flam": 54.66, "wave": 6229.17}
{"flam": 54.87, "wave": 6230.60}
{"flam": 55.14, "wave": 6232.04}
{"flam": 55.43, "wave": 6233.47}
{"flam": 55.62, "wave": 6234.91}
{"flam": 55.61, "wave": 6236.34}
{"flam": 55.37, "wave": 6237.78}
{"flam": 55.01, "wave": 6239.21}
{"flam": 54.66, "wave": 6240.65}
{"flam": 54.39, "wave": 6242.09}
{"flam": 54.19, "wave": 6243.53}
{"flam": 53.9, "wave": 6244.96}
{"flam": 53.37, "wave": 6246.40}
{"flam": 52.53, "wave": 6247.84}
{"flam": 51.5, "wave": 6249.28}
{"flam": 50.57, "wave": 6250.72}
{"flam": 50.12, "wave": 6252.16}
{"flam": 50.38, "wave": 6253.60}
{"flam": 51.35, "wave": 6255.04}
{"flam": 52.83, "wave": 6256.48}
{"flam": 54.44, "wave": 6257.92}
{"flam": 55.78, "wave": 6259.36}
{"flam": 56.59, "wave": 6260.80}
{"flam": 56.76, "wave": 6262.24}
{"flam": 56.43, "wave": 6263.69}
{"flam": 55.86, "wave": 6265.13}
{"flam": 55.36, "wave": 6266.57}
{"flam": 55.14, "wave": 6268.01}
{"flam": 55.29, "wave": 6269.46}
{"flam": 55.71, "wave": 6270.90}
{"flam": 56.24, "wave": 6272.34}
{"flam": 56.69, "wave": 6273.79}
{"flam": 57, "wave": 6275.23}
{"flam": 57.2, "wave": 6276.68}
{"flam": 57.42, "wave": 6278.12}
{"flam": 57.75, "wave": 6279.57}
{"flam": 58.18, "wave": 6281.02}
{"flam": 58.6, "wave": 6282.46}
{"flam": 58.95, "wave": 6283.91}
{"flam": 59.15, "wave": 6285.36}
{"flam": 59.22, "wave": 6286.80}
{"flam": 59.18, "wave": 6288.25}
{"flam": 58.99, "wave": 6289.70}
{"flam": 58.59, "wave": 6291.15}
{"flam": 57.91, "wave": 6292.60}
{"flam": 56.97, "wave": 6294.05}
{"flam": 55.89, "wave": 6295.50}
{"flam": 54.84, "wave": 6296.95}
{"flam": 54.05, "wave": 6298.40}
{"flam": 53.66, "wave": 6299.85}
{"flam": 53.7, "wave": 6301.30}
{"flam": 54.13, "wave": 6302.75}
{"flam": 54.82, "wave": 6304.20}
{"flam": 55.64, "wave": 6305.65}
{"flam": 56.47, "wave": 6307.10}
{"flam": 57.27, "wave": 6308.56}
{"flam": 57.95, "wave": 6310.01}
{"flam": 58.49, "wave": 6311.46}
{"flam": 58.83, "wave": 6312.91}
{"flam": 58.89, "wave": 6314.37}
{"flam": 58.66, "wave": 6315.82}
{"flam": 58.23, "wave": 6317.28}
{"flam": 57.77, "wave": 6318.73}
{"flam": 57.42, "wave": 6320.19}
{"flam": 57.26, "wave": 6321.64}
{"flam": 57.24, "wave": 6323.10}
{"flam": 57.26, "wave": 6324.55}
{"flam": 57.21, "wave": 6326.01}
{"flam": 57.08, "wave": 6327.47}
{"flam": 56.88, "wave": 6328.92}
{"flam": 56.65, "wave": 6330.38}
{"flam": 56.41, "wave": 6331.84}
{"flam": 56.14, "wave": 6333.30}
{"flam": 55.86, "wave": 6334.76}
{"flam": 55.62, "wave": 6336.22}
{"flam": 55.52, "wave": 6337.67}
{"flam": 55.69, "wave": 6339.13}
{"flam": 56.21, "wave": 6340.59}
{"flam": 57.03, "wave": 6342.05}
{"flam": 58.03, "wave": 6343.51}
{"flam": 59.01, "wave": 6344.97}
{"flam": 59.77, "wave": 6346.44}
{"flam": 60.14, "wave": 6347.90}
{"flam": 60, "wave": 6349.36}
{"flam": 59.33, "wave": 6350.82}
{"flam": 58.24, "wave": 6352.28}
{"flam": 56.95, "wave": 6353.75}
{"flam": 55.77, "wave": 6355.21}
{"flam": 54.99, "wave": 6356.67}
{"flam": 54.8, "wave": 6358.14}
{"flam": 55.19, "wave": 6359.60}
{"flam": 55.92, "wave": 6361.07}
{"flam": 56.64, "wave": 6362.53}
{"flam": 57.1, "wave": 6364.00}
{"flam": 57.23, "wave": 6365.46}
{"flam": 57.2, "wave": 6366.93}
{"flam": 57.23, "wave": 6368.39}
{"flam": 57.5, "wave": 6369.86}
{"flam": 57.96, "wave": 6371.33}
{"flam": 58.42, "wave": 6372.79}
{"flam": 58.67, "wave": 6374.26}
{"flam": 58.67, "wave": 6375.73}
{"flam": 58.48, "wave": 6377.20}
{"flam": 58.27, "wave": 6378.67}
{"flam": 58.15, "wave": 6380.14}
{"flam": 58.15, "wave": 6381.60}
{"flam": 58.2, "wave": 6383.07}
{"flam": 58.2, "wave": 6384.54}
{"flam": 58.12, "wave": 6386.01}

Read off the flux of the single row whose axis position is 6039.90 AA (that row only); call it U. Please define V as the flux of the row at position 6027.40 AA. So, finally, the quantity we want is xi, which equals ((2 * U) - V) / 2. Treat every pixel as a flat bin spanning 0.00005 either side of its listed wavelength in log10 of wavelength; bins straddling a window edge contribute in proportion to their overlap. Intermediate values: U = 60.57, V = 58.11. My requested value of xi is 31.5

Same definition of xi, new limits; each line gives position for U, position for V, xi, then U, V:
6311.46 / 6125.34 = 28.8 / 58.49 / 59.46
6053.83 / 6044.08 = 29.7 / 59.23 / 59.11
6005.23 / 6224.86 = 32.8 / 59.51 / 53.49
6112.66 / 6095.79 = 29.2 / 58.56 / 58.67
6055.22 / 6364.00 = 31.0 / 59.51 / 57.1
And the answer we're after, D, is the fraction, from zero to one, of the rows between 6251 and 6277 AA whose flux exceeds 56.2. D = 0.39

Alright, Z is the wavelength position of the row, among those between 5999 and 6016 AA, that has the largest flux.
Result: 5999.71 AA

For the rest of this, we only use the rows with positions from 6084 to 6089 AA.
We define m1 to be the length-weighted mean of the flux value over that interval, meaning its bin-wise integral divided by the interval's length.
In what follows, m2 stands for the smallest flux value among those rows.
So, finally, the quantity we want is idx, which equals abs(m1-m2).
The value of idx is 0.77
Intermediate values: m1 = 59.3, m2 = 58.58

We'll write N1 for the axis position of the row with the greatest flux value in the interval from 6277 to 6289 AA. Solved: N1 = 6286.80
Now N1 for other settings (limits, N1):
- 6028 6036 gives 6034.34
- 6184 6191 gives 6184.86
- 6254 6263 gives 6262.24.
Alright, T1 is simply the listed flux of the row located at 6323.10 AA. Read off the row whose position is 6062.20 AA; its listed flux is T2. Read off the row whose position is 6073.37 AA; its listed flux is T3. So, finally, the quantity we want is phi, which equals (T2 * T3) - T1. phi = 3536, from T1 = 57.24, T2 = 59.32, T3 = 60.58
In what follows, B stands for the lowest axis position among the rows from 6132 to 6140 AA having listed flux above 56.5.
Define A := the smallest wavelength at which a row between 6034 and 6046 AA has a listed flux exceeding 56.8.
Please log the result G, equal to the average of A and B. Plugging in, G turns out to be 6083.4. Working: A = 6034.34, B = 6132.39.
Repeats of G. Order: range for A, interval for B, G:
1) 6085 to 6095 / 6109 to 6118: 6097.9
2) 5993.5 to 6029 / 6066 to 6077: 6030.3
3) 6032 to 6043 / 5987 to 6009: 6010.1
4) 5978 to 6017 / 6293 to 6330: 6136.5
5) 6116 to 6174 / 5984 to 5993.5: 6050.7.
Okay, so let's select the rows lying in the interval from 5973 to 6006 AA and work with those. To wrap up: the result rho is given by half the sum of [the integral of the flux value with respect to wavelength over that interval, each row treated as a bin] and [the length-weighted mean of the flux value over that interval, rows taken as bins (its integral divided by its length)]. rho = 1015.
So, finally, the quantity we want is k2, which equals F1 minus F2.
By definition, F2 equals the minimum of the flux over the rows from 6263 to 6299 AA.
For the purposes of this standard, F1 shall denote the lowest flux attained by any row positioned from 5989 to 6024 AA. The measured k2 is 0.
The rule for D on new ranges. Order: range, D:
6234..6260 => 0.00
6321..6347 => 0.72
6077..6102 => 1.00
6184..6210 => 0.56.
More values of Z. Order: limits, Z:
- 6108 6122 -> 6115.47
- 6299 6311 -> 6310.01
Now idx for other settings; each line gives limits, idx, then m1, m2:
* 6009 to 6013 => 0.07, 59.0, 59.1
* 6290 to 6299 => 2.45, 56.5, 54.05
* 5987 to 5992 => 0.93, 61.0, 60.09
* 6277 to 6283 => 0.53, 58.0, 57.42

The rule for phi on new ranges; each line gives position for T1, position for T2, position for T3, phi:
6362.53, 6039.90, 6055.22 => 3548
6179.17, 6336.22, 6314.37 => 3221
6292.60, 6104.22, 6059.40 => 3322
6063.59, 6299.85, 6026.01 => 2988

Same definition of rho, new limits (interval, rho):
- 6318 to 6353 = 1034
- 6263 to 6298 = 1029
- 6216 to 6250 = 939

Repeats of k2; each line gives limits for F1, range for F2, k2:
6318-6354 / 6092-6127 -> 0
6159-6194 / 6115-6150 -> -6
